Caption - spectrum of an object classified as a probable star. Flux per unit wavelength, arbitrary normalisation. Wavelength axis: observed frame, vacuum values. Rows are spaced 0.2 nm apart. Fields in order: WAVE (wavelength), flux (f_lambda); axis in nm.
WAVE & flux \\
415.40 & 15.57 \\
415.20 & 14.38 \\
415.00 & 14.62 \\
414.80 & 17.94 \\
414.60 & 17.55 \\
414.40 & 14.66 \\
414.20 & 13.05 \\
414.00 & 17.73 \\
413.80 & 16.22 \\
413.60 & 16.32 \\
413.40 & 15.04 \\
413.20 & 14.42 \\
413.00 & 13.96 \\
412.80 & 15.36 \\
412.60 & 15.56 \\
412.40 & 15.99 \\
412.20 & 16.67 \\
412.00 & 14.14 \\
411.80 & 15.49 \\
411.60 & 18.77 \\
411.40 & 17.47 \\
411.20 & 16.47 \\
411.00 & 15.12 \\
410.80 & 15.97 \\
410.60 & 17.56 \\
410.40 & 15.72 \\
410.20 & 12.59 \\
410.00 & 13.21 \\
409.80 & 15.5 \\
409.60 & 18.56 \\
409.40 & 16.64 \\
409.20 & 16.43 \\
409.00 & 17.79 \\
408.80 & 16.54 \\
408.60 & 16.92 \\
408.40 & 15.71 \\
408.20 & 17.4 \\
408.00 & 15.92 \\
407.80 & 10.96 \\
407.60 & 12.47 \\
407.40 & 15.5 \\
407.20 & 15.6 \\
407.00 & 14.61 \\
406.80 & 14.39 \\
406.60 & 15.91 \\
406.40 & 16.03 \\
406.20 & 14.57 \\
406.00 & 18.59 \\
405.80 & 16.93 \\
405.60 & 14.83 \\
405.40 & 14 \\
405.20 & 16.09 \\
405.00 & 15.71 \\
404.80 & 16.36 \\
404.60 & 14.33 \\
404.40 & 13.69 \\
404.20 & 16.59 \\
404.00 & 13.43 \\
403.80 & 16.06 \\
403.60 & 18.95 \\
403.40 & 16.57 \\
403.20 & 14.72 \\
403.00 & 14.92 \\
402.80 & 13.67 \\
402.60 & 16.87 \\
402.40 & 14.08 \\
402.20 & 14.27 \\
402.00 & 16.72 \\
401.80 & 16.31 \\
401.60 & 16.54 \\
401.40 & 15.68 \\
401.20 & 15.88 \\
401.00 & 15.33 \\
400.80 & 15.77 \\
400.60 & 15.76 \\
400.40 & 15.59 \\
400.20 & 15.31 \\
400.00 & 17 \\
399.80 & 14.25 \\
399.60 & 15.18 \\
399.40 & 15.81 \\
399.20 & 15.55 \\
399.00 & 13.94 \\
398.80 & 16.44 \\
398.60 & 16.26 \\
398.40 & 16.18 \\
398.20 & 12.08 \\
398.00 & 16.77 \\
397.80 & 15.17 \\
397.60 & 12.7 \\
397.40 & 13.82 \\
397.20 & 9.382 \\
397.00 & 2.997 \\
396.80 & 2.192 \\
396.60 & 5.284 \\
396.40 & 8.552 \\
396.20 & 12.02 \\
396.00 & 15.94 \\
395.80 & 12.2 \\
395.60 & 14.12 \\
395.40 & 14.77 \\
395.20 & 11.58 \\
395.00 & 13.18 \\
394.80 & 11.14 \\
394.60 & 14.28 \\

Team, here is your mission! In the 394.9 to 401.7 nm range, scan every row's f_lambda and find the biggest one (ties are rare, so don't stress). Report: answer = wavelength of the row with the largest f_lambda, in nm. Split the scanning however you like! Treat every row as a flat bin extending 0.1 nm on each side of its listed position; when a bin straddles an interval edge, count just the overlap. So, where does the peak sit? 400.00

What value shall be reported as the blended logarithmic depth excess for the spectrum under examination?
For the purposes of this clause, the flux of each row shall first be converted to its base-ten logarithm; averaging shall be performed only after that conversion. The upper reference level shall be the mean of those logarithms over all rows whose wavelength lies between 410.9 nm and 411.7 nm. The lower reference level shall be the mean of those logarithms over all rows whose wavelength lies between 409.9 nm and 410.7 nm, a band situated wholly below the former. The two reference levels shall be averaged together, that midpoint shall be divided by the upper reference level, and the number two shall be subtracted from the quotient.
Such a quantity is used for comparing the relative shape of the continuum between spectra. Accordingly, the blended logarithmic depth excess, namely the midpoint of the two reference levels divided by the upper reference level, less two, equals -1.03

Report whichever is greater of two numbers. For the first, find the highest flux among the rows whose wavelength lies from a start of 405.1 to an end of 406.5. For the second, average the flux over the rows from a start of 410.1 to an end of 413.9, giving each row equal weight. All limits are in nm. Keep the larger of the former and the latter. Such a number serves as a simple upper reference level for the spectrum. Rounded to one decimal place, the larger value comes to 18.6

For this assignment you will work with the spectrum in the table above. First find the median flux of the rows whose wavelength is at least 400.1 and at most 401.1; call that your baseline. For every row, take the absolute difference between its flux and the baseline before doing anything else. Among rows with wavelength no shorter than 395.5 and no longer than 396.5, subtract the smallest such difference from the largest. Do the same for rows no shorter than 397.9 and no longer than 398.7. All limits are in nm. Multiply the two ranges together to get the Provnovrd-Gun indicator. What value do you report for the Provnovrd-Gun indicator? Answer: 20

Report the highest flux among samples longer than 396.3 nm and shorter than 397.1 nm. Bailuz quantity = 8.552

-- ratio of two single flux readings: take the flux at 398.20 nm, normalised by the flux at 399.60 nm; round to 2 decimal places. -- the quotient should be 0.80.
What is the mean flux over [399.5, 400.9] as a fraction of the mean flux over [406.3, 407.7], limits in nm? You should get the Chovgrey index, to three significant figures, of 1.04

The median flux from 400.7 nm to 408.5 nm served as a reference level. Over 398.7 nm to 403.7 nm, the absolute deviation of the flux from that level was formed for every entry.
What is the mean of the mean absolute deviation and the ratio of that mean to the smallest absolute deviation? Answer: 15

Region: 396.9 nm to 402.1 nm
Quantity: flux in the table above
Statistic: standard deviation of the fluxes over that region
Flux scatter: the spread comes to 2.9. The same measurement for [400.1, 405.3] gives 1.2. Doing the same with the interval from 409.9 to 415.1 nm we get 1.6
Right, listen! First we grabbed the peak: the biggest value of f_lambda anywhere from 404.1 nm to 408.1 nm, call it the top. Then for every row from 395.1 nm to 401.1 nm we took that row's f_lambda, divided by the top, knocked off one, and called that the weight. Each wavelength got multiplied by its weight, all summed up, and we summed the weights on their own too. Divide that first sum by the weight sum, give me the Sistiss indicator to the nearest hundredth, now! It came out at 397.49 nm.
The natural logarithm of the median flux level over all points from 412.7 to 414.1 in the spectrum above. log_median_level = 2.73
